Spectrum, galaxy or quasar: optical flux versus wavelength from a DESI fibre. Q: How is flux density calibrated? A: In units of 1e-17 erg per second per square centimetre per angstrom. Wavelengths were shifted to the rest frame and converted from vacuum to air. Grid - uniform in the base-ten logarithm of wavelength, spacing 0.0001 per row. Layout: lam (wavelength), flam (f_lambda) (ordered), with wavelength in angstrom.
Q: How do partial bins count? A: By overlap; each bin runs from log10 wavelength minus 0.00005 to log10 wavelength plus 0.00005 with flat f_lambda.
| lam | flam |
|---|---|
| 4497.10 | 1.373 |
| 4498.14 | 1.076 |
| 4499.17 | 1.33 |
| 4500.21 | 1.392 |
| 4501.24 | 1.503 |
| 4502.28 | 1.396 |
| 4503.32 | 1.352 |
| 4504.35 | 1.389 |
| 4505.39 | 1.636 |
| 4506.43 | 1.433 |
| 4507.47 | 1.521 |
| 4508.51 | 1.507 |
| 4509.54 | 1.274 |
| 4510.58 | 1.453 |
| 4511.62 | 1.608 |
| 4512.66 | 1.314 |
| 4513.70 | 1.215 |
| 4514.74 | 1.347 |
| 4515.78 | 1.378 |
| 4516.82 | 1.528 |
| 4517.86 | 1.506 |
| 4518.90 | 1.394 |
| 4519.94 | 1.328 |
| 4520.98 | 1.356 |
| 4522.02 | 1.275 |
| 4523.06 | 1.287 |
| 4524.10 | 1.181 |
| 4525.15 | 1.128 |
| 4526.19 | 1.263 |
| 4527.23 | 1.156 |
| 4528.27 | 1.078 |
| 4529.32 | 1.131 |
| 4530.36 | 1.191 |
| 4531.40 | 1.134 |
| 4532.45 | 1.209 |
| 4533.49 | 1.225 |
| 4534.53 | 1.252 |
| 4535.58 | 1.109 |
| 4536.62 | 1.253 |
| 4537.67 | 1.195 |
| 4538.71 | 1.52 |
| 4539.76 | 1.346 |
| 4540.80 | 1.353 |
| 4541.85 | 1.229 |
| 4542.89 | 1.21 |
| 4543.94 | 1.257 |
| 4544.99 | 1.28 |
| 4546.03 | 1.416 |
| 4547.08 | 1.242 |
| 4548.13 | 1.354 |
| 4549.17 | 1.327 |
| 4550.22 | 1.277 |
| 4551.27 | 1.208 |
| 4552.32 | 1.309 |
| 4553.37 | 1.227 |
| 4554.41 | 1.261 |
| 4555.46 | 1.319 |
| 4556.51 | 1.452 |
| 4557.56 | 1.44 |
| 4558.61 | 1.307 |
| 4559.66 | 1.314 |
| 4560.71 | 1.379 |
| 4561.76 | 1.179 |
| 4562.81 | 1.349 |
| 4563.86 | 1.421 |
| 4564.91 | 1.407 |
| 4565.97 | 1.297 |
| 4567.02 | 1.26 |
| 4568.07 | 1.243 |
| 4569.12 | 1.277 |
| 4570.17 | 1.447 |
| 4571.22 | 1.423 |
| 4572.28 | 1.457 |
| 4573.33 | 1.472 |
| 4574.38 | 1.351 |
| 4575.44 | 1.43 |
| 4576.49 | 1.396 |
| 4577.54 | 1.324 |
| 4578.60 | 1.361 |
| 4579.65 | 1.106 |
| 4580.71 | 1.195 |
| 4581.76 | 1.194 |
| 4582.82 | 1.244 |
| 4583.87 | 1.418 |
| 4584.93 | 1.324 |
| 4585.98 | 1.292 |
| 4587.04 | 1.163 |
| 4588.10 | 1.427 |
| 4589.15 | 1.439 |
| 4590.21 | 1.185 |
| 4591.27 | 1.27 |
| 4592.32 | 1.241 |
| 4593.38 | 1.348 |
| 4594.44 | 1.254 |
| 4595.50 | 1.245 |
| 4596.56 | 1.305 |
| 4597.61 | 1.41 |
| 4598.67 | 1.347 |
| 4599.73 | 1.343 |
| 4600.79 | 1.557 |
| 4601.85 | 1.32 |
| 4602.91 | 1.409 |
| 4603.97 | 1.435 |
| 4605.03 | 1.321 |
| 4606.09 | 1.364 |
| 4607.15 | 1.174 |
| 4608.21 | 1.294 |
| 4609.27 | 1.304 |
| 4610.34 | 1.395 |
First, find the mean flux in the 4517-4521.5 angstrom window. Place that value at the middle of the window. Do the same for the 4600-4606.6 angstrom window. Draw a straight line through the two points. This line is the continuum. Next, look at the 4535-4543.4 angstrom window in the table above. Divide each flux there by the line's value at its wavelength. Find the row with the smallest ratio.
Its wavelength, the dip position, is 4535.58 angstrom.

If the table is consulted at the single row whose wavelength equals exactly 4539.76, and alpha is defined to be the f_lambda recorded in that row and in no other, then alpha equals 1.346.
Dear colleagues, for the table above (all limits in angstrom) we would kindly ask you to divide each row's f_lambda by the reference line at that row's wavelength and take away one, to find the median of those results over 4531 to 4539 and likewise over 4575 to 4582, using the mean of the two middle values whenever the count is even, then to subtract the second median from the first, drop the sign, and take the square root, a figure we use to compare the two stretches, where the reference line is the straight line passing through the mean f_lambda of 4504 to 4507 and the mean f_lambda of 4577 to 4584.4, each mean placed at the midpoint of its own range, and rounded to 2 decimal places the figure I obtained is 0.42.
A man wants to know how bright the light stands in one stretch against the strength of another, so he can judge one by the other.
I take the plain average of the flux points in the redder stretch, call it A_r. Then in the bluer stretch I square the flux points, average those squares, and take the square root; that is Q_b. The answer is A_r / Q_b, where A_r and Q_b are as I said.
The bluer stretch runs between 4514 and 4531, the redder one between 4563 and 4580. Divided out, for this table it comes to 1.05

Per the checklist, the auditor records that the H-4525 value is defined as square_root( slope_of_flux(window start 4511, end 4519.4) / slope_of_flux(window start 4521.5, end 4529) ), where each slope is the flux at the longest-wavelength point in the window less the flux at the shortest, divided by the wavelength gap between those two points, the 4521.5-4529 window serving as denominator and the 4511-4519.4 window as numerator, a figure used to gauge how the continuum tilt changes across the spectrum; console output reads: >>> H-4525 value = 1.0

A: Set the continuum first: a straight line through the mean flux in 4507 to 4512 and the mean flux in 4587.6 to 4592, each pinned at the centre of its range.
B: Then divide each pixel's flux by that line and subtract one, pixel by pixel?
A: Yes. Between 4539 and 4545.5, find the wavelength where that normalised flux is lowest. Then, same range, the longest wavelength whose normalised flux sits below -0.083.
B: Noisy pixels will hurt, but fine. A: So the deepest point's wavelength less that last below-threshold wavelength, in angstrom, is -2.1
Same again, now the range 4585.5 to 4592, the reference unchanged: -3.2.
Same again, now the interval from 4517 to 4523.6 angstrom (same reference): -1.0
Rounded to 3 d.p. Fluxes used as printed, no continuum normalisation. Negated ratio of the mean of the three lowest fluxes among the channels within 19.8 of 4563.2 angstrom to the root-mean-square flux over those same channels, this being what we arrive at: -0.876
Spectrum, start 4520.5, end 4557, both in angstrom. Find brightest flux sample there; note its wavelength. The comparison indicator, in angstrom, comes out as 4538.71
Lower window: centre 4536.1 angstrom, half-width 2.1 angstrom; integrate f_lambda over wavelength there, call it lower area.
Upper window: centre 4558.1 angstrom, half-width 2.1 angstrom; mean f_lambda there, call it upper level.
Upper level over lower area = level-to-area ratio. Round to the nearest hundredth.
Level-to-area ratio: 0.27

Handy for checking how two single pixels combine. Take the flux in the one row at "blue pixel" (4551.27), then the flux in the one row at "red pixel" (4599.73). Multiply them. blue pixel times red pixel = 1.62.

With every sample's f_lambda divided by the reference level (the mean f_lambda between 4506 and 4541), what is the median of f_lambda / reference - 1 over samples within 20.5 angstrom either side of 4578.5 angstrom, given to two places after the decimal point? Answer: 0.01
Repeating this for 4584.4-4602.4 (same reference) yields 0.01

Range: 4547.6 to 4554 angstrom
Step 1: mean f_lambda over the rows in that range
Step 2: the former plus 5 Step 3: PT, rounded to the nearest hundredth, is 6.28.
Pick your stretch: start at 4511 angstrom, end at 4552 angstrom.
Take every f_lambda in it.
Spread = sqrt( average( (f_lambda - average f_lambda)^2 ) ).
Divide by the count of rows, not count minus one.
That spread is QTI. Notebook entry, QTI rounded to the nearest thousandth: 0.119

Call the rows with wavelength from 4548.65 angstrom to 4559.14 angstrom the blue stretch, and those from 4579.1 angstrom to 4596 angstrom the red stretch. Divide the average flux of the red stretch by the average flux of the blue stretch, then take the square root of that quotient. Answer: 0.98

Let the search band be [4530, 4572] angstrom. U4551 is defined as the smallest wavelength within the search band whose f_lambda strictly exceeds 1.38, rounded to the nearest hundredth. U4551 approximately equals 4538.71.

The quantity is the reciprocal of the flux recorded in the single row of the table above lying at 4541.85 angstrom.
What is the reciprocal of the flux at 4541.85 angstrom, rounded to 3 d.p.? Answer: 0.814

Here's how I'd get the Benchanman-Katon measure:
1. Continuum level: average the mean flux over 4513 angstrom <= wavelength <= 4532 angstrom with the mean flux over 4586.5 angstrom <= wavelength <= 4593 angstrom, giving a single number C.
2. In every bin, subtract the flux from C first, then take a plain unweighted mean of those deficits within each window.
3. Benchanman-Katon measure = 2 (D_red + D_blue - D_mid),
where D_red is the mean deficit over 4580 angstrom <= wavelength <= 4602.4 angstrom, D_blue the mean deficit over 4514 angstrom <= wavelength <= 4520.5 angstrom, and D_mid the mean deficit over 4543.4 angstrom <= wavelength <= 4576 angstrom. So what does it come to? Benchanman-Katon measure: -0.2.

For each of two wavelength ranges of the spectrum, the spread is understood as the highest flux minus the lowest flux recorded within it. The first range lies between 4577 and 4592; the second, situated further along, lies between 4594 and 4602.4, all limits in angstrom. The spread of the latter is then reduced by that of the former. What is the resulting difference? -0.02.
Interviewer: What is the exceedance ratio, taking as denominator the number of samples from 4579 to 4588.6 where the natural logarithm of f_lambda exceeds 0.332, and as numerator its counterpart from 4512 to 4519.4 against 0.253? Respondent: 3.0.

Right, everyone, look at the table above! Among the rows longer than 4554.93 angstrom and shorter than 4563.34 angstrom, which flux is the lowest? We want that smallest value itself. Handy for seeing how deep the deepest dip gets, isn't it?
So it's 1.179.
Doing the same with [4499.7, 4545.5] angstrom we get 1.078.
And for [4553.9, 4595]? 1.106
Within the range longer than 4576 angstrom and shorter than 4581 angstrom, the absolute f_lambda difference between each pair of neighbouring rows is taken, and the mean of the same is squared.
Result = 0.013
